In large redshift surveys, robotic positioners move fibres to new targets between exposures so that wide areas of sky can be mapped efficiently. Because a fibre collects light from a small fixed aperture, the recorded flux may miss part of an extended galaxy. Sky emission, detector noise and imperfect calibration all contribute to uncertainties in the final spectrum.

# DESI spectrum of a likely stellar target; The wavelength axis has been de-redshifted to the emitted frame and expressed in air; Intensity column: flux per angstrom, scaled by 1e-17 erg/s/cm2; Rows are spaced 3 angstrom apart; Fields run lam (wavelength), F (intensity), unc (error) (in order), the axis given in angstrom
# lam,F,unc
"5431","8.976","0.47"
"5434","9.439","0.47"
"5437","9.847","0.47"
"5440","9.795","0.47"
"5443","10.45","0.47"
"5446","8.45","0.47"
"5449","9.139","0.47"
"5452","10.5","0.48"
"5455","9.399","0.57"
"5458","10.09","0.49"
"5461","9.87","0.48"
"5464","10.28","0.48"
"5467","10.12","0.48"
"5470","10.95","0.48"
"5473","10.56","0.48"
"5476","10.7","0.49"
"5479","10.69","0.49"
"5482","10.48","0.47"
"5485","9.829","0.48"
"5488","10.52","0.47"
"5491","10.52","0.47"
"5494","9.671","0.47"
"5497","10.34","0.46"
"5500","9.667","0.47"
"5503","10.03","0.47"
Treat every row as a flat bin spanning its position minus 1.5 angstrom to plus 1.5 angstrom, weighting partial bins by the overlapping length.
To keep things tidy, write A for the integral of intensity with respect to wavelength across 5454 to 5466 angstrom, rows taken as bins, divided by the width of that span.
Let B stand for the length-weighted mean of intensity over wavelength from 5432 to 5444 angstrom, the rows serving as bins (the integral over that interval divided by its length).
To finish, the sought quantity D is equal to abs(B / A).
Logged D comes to 0.99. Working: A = 9.9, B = 9.8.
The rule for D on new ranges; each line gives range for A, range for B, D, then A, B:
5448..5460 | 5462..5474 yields 1.06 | 9.8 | 10.4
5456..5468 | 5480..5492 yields 1.03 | 10.1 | 10.3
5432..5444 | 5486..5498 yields 1.04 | 9.8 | 10.2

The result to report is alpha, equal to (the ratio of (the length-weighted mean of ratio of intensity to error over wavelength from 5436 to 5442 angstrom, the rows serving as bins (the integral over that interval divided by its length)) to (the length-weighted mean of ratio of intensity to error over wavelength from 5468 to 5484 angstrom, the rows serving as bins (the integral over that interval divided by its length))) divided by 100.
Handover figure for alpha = 0.0095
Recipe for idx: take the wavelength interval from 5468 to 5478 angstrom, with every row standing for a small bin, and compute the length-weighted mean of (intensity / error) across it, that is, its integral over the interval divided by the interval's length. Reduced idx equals 22.1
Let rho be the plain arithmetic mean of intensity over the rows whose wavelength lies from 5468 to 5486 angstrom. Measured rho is 10.5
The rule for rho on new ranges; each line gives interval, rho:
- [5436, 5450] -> 9.5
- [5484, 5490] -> 10.2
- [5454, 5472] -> 10.1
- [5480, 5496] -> 10.2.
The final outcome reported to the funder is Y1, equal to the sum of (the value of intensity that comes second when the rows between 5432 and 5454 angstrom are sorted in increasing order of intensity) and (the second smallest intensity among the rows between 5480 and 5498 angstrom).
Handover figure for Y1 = 19.0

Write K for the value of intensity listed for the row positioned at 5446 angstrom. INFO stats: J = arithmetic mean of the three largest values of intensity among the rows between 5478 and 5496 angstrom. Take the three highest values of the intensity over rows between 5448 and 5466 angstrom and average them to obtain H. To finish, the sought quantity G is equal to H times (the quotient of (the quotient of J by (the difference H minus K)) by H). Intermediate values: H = 10.29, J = 10.58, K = 8.45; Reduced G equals 6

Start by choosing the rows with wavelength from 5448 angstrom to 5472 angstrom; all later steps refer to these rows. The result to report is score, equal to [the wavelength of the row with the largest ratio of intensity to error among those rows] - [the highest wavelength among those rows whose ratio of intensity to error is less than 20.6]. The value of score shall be 9 angstrom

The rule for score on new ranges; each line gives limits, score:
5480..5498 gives 3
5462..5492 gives -15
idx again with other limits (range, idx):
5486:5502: 21.6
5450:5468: 20.3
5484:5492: 21.8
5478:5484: 21.9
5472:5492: 21.9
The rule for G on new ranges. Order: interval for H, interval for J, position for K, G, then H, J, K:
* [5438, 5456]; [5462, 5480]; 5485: 26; 10.25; 10.78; 9.829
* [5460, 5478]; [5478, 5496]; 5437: 12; 10.74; 10.58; 9.847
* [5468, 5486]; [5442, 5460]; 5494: 9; 10.78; 10.35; 9.671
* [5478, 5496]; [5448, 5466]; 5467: 23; 10.58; 10.29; 10.12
